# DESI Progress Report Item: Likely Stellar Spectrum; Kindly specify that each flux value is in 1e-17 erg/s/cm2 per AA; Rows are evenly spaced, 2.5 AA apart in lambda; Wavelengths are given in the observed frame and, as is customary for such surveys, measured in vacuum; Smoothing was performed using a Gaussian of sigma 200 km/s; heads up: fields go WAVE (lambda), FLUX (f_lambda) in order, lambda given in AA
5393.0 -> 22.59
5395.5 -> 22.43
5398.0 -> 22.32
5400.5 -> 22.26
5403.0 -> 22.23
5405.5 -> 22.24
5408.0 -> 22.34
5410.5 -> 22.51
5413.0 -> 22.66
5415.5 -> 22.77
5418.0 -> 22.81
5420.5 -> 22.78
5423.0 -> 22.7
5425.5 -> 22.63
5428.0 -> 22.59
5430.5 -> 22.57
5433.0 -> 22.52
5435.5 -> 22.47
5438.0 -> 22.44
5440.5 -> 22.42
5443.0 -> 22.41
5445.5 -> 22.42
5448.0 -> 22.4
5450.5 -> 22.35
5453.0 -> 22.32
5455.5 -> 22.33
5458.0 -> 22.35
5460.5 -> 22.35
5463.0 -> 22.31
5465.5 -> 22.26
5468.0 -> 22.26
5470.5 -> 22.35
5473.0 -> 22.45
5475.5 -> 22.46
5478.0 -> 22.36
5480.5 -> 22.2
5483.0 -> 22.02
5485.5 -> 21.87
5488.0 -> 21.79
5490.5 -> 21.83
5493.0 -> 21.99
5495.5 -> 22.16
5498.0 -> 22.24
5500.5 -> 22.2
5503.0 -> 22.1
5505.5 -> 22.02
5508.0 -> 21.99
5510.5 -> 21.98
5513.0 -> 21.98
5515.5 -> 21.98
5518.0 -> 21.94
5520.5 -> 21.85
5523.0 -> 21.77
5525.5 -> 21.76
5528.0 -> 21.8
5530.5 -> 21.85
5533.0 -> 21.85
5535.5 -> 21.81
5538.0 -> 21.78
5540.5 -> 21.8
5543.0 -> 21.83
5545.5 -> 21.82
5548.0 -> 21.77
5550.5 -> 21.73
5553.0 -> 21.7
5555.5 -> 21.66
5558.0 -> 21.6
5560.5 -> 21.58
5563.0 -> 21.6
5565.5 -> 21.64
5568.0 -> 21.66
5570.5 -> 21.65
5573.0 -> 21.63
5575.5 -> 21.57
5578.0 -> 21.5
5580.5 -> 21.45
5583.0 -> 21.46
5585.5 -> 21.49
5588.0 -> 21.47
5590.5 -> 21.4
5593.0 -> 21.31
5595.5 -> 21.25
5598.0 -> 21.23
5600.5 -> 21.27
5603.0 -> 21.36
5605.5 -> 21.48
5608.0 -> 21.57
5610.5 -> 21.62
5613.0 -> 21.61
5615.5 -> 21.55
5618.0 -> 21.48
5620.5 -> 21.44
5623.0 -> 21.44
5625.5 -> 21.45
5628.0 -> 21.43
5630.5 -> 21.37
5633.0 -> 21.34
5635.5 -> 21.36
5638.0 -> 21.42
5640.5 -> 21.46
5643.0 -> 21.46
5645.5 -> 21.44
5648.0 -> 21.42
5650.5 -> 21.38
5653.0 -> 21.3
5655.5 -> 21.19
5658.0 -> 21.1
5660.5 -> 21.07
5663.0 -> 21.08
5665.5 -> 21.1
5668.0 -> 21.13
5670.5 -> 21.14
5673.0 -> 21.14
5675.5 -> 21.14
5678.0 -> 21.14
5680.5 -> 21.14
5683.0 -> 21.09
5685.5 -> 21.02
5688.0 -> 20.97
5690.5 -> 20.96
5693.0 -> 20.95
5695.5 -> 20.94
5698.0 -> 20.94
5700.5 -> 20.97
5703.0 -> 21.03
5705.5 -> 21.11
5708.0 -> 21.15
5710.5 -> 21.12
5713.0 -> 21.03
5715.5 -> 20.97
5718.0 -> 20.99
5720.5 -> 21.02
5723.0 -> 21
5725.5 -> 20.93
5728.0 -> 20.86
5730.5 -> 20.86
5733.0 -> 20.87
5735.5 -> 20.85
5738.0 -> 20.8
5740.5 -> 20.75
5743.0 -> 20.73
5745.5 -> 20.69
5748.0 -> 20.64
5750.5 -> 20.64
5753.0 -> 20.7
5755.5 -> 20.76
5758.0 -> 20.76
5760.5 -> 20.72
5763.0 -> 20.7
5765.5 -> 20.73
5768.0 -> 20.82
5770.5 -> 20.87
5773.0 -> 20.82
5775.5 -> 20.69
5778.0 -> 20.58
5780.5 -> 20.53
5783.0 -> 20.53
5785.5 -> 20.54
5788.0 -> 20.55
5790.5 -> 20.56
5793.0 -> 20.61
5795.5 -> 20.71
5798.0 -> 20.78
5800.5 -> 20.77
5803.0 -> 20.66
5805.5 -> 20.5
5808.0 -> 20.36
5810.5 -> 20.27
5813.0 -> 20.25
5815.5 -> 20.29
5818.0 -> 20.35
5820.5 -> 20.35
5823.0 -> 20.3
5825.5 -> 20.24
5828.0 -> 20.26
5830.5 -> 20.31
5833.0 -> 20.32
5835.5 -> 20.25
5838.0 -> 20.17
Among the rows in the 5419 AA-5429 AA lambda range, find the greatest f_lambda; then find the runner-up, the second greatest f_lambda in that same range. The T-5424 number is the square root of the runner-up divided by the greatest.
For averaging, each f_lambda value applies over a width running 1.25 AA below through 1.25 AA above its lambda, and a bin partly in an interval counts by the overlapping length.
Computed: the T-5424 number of 0.998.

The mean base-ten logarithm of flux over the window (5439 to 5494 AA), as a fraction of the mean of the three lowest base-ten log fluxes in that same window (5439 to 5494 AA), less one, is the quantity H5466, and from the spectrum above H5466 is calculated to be 0.0062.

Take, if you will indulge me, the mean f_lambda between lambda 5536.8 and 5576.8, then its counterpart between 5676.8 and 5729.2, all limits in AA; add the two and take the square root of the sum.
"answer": 6.53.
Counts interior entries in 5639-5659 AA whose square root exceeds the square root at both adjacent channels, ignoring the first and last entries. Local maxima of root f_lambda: 0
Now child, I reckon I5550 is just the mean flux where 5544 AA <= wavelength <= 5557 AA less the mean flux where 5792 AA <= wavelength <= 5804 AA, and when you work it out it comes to 1.0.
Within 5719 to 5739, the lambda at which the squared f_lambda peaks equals 5720.5 AA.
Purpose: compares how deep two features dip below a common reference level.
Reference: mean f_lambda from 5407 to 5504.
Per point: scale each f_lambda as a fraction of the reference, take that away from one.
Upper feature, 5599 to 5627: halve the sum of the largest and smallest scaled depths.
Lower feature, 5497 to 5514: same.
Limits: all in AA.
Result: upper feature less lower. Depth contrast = 0.030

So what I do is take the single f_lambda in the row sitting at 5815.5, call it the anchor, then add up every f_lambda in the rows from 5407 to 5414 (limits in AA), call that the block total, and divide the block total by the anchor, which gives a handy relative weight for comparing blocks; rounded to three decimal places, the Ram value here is 3.327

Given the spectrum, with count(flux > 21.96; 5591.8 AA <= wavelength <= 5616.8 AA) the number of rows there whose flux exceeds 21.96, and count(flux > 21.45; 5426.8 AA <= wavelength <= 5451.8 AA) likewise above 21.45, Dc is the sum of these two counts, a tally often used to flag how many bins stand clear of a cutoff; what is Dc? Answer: 10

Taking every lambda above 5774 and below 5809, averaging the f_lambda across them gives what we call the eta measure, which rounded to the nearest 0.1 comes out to 20.6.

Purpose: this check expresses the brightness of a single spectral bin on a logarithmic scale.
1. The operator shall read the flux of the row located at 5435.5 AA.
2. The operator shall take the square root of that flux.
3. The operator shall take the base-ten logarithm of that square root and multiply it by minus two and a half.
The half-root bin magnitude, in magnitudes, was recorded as -1.69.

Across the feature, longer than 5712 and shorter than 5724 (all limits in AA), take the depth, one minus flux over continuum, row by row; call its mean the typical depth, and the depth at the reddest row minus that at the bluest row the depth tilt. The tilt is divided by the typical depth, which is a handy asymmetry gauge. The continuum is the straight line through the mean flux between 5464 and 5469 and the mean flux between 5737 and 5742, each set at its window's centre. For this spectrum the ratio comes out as 0.2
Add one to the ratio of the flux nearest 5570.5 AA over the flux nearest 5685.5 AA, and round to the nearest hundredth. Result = 2.03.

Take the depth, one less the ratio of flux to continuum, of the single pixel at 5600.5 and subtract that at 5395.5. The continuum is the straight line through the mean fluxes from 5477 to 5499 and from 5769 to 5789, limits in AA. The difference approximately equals 0.008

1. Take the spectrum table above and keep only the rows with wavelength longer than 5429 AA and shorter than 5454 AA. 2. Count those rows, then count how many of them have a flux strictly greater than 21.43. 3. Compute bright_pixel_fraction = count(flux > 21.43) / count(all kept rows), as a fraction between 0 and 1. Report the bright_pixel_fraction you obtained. 1.0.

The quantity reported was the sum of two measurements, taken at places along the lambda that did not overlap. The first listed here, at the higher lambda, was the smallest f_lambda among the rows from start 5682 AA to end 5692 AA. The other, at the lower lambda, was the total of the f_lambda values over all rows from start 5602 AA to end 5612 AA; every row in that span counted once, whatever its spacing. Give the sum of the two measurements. 107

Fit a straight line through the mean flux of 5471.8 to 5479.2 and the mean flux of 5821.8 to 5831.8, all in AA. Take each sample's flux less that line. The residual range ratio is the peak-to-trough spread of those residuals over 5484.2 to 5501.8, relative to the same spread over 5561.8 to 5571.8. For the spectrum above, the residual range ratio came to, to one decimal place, 5.3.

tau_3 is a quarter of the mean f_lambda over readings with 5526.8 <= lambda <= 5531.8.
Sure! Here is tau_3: 5.46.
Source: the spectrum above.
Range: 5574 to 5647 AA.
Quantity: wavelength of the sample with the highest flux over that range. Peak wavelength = 5610.5 AA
